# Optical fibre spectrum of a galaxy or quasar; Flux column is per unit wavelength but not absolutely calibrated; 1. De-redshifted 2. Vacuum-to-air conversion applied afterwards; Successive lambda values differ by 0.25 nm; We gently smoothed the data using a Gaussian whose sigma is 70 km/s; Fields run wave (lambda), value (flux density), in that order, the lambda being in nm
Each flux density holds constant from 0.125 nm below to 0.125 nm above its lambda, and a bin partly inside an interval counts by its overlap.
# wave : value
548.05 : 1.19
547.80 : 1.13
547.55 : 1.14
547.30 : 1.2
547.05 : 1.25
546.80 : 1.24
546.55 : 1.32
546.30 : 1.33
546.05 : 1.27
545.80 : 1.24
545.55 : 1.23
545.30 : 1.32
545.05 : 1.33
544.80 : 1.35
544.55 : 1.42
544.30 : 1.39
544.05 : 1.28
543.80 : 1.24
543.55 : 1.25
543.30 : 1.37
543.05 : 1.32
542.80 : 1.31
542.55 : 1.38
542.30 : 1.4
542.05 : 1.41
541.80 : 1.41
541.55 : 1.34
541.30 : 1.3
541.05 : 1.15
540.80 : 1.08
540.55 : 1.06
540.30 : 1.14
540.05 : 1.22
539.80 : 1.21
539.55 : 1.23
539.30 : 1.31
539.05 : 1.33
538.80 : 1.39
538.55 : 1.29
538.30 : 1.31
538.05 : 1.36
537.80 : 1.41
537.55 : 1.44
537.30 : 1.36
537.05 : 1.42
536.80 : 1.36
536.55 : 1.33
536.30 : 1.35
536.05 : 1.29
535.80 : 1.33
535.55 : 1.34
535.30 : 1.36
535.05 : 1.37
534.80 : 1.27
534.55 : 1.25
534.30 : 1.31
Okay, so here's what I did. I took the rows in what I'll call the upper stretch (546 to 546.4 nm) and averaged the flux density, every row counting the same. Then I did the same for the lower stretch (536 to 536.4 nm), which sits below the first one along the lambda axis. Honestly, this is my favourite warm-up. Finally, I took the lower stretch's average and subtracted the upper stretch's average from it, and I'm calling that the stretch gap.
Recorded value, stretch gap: 0.02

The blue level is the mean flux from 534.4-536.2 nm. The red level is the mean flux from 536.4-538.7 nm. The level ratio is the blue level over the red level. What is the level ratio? 0.964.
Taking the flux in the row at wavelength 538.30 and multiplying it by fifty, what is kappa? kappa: 65.5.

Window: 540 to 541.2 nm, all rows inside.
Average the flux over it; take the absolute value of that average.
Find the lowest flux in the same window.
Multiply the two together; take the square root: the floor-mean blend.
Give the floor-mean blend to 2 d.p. 1.09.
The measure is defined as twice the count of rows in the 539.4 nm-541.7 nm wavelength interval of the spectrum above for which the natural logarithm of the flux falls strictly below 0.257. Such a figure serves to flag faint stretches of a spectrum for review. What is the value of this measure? 14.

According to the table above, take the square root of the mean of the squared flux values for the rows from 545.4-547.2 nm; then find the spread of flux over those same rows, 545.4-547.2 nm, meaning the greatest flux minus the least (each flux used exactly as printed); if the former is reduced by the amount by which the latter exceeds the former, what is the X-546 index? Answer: 2.44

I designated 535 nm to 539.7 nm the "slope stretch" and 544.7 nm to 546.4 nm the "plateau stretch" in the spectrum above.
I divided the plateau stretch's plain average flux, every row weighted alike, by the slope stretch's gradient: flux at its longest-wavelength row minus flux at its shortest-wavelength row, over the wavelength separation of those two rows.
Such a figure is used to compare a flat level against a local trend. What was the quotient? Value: -42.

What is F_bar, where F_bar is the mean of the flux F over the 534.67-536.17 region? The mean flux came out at 1.33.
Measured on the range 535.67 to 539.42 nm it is 1.35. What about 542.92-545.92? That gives 1.31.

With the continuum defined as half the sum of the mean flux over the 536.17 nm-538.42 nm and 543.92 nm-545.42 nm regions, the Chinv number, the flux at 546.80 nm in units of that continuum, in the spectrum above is 0.91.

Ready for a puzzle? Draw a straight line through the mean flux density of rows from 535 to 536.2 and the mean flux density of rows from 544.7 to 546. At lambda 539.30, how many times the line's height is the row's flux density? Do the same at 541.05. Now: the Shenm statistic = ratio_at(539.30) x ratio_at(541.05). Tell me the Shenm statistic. 0.87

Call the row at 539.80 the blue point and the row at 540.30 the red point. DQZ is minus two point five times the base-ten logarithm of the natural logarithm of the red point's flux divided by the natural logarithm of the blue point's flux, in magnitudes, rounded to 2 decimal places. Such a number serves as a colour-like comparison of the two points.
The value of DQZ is 0.41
